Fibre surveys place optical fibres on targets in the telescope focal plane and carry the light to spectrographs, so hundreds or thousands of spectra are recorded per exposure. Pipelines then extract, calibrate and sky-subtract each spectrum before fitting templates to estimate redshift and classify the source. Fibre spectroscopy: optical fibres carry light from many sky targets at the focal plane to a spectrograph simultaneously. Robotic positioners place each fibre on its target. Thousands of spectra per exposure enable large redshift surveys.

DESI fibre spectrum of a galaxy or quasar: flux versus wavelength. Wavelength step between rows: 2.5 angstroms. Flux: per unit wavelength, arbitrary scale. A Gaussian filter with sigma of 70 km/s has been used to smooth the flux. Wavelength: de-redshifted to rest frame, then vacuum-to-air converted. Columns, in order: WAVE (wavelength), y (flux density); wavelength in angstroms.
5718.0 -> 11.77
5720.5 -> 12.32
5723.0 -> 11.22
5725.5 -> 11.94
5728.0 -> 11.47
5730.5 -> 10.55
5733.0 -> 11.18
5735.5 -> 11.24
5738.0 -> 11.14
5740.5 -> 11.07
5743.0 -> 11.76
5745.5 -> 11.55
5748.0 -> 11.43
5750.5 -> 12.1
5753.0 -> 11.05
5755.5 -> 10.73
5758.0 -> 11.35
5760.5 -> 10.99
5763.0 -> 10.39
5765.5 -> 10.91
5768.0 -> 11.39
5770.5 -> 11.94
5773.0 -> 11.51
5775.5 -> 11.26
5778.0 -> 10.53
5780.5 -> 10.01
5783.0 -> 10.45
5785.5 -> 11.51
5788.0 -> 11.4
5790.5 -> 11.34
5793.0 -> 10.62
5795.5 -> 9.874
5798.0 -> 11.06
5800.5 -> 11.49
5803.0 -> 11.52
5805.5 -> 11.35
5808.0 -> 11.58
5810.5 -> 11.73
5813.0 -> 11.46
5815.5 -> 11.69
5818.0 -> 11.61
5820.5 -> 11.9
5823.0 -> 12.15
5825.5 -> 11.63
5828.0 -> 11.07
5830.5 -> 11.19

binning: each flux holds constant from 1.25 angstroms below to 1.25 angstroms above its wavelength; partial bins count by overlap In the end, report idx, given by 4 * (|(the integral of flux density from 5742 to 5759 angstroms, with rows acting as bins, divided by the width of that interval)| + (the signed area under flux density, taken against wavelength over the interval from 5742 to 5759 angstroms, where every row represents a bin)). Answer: 822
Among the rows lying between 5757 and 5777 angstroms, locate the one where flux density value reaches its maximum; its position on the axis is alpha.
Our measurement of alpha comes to 5770.5 angstroms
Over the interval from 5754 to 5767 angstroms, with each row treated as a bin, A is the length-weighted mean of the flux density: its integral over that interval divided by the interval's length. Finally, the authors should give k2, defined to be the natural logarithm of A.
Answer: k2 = 2.39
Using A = 10.9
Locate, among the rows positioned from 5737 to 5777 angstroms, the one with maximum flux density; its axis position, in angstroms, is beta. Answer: 5750.5 angstroms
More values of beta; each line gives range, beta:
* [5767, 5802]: 5770.5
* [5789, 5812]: 5810.5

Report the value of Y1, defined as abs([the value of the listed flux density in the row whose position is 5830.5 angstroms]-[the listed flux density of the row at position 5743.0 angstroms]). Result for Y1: 0.57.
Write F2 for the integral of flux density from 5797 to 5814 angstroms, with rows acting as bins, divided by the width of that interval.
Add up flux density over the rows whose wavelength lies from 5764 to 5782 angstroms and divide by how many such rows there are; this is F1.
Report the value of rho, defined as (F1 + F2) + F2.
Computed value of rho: 34.0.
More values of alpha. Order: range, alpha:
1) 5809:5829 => 5823.0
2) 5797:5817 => 5810.5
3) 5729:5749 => 5743.0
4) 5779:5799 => 5785.5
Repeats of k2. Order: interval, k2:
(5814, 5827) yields 2.47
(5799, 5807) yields 2.44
